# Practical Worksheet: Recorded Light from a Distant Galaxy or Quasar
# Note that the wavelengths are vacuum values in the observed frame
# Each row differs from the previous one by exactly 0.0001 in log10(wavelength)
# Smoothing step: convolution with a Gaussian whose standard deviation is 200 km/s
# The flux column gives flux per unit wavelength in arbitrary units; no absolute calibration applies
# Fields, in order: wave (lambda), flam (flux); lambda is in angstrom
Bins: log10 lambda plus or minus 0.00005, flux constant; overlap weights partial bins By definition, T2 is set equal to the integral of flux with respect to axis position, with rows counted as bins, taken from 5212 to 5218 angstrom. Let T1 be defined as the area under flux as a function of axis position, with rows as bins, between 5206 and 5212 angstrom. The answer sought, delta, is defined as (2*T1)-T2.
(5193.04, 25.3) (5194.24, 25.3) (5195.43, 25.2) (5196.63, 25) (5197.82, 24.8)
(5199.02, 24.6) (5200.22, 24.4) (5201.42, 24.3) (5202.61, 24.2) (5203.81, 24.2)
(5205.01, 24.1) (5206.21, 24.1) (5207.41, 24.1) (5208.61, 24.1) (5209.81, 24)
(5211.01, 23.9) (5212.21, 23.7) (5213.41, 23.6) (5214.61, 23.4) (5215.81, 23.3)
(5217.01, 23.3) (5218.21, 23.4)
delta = 147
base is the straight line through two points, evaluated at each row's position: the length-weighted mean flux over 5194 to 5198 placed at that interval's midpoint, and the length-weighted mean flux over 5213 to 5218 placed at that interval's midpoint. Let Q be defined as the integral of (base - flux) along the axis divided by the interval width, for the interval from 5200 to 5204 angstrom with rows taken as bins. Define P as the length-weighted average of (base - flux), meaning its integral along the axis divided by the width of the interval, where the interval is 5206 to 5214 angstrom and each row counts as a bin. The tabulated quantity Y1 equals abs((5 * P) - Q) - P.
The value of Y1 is 0.46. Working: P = -0.02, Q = 0.34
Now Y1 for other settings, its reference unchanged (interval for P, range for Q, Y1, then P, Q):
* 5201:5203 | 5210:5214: 1.47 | 0.36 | -0.04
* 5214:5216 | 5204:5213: 0.32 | 0.09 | 0.03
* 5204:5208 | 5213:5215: 0.55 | 0.15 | 0.04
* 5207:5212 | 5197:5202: 0.61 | -0.05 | 0.29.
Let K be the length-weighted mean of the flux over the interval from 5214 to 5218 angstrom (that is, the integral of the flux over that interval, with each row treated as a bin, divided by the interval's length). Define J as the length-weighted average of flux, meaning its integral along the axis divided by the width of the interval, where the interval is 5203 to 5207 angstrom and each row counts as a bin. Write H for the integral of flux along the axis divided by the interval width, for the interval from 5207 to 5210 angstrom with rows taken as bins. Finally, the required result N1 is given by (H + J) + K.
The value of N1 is 71.5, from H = 24.1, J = 24.1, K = 23.4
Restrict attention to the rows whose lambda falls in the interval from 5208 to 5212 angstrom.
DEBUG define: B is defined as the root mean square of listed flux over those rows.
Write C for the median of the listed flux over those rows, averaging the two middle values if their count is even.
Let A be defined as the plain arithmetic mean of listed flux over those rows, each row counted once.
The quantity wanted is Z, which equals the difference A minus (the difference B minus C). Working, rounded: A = 24.0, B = 24.0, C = 24.00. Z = 24.0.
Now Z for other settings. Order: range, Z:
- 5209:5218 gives 23.6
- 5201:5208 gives 24.1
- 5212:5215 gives 23.6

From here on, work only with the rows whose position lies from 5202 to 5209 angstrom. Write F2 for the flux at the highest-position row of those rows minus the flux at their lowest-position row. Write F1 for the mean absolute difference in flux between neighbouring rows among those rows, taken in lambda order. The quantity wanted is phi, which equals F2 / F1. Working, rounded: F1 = 0.02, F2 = -0.1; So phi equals -5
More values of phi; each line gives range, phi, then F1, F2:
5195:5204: -7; 0.14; -1.0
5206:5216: -8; 0.10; -0.8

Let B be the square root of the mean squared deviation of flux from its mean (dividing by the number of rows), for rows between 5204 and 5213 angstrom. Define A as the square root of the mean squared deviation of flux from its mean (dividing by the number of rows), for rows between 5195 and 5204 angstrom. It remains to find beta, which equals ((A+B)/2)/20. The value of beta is 0.0124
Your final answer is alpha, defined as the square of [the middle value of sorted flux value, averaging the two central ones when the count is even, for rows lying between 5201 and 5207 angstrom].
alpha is 586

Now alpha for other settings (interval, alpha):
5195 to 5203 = 605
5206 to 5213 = 578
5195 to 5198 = 625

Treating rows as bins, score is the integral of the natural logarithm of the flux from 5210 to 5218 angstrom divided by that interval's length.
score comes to 3.16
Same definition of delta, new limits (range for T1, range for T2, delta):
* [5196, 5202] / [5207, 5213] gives 152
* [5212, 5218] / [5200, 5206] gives 136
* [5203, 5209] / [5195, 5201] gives 141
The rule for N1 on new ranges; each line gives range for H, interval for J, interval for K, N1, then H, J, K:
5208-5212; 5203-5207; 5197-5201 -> 72.7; 24.0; 24.1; 24.6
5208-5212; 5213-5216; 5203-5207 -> 71.5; 24.0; 23.5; 24.1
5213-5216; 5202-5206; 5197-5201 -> 72.2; 23.5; 24.2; 24.6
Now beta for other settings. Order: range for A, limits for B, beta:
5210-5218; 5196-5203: 0.0126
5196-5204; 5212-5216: 0.0111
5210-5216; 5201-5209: 0.0072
